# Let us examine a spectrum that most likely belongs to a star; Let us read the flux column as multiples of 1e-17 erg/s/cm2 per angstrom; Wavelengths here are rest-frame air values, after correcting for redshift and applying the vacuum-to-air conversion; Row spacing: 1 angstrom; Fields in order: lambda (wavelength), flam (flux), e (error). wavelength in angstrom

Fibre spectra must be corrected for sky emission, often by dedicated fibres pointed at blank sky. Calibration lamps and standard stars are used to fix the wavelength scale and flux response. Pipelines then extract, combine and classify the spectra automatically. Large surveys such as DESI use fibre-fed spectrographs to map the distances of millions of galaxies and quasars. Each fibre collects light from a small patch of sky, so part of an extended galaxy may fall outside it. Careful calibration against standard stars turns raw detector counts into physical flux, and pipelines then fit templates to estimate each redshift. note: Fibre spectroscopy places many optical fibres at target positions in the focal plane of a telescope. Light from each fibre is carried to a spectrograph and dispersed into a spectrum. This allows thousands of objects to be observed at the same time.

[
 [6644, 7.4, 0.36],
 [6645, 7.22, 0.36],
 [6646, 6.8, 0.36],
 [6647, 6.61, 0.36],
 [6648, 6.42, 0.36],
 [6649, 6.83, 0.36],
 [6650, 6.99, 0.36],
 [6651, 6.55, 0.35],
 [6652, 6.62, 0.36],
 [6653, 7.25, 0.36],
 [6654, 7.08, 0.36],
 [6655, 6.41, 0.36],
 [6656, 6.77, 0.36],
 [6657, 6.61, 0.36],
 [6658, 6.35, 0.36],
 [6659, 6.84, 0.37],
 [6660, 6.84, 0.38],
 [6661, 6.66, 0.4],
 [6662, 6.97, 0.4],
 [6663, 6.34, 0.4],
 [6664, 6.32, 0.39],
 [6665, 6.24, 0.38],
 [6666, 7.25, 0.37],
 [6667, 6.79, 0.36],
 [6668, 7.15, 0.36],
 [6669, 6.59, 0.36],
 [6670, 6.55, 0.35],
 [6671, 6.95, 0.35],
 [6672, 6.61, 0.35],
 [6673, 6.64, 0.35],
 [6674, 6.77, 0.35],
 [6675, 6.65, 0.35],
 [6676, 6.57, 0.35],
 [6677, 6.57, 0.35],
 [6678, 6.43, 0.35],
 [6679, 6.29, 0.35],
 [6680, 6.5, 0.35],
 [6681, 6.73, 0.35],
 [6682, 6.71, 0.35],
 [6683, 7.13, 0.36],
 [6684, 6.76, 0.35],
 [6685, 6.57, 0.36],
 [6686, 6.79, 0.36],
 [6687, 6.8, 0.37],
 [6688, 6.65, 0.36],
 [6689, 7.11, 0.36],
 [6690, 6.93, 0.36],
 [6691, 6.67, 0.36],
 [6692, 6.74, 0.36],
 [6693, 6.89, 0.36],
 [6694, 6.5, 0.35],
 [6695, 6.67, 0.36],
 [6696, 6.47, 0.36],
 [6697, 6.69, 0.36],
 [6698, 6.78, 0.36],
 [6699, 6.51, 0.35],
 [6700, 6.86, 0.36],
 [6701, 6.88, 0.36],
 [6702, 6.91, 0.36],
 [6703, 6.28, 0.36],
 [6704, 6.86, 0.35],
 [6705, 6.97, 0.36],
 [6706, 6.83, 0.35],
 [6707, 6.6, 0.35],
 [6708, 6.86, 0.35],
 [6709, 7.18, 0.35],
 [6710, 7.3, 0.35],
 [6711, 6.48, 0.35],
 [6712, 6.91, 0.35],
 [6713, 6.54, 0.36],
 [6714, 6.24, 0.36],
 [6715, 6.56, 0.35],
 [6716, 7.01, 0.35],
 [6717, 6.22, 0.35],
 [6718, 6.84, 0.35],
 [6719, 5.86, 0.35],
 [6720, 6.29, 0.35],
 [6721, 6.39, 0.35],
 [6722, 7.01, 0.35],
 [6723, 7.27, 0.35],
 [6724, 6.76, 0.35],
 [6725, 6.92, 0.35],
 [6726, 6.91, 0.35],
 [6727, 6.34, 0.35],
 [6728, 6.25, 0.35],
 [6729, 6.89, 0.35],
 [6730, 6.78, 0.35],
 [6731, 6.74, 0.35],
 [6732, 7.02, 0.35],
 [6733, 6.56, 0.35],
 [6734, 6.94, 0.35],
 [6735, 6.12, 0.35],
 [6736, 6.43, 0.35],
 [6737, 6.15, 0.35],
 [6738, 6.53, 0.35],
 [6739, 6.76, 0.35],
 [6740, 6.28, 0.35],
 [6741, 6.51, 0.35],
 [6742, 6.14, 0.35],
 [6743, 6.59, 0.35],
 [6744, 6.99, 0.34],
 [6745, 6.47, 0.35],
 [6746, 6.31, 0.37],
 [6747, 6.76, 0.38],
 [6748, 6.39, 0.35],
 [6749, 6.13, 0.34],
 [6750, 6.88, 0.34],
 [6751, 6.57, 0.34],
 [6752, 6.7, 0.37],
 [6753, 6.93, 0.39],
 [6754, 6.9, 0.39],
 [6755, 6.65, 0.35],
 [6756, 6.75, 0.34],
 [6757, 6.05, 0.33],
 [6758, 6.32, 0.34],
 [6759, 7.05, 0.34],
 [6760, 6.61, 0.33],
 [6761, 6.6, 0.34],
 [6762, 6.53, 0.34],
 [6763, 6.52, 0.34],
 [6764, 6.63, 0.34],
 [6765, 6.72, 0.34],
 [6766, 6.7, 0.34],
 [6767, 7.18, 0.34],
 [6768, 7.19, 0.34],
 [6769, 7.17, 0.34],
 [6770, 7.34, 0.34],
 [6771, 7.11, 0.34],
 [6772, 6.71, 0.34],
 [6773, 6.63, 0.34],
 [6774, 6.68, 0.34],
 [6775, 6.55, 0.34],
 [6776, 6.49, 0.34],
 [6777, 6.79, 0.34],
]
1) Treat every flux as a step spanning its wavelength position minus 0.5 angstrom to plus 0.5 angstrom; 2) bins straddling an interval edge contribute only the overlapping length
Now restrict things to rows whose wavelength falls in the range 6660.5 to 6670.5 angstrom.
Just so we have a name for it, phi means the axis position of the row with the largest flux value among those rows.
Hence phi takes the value 6666 angstrom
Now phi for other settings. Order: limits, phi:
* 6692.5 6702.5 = 6702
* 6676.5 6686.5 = 6683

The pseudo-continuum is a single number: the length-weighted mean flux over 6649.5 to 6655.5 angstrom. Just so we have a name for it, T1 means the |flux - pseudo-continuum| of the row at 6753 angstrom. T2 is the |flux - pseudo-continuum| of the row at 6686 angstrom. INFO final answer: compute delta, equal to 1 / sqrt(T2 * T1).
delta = 18.2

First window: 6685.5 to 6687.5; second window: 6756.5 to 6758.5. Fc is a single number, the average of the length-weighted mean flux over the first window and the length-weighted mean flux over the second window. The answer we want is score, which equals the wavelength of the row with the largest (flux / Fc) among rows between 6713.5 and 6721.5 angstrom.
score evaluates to 6716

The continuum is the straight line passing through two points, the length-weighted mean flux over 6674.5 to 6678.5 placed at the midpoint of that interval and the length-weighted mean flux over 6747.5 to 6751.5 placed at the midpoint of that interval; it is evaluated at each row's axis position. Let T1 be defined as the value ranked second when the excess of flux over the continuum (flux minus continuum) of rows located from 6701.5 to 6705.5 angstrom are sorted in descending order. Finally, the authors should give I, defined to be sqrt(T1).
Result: 0.61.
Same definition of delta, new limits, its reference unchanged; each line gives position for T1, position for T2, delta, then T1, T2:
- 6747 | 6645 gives 6.6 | 0.06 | 0.40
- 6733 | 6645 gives 3.1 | 0.26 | 0.40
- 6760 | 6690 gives 6.5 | 0.21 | 0.11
